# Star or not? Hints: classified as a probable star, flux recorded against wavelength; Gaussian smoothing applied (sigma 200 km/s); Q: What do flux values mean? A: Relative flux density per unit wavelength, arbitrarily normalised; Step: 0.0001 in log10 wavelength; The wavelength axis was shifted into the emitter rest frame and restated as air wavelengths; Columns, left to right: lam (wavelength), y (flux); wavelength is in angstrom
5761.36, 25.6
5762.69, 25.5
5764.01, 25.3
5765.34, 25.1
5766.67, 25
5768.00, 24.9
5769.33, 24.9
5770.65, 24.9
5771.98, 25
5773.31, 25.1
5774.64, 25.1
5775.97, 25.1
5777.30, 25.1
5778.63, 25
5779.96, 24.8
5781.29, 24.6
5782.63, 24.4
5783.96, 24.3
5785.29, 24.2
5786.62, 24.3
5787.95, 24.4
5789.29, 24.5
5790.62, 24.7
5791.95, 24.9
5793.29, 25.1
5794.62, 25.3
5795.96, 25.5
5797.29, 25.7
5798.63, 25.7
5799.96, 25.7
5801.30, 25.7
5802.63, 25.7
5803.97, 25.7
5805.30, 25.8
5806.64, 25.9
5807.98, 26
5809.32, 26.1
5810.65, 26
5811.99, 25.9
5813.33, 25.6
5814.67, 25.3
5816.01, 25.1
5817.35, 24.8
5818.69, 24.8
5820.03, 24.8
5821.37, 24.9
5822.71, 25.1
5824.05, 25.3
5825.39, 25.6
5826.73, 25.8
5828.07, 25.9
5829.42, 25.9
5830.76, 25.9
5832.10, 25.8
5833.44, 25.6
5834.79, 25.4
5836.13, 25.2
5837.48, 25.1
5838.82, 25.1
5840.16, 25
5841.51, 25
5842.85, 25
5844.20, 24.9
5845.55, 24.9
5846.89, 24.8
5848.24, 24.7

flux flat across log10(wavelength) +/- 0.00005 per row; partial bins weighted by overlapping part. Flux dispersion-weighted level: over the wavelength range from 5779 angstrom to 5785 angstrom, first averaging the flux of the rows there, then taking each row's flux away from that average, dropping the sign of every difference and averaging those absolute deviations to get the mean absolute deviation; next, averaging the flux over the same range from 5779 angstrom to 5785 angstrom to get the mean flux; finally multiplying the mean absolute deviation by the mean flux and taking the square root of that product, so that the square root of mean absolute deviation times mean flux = 2.1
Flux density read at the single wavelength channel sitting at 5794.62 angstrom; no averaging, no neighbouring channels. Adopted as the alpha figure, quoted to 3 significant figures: 25.3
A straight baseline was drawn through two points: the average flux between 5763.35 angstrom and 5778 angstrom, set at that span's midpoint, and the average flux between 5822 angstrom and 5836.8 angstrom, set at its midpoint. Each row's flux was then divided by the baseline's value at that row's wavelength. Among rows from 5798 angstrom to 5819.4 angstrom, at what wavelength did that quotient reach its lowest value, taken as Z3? 5818.69 angstrom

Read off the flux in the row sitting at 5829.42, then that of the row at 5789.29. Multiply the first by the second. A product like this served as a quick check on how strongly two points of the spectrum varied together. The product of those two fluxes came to 635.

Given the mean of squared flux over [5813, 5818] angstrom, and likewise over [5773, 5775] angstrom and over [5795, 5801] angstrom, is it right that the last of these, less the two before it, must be -607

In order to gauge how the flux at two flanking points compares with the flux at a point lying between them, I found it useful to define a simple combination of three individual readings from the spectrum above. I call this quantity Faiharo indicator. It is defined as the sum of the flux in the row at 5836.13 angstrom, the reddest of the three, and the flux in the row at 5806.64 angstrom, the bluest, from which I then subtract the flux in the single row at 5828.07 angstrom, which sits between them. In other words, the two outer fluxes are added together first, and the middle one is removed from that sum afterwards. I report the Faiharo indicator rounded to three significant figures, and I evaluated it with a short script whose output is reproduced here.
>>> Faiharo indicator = 25.2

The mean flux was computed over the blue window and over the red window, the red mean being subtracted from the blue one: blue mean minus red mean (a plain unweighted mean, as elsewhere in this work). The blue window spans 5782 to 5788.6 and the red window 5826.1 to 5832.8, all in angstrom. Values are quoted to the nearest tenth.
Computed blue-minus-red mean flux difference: -1.5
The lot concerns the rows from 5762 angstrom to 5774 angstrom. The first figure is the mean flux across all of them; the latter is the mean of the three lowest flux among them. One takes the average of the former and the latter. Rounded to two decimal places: 24.99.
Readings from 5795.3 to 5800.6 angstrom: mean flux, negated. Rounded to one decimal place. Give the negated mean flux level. -25.7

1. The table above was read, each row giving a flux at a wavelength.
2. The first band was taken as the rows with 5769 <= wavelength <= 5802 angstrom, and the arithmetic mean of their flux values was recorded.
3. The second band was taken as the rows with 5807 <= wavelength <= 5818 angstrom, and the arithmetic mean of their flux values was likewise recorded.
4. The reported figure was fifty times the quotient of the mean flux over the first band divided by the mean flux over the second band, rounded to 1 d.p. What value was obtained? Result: 48.8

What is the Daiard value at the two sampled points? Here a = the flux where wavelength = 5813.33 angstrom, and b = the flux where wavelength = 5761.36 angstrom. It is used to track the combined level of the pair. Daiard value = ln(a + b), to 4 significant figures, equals 3.936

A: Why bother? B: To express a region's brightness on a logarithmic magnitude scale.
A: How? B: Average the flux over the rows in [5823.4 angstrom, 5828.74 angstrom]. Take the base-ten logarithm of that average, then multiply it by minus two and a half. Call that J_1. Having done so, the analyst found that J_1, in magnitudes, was -3.52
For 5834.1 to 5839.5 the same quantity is -3.50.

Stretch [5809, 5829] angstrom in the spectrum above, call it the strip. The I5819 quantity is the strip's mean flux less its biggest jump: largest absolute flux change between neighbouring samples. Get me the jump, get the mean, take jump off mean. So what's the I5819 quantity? 25.1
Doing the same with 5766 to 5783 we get 24.7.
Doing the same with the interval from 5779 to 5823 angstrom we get 24.9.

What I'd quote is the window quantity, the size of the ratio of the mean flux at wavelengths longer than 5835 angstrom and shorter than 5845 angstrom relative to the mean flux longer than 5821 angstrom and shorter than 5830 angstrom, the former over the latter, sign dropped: 0.98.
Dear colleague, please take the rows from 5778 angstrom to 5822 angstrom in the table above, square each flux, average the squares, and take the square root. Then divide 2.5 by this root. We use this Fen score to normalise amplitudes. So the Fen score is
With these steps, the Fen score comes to 0.099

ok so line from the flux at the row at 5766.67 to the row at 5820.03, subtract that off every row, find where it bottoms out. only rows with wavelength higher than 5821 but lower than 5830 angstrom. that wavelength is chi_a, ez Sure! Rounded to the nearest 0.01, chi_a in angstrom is 5821.37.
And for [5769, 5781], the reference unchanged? 5779.96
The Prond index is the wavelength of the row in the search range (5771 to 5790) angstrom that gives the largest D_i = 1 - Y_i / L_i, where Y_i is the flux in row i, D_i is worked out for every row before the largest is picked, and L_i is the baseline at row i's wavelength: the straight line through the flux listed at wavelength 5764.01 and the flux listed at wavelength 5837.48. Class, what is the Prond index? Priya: 5785.29 angstrom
